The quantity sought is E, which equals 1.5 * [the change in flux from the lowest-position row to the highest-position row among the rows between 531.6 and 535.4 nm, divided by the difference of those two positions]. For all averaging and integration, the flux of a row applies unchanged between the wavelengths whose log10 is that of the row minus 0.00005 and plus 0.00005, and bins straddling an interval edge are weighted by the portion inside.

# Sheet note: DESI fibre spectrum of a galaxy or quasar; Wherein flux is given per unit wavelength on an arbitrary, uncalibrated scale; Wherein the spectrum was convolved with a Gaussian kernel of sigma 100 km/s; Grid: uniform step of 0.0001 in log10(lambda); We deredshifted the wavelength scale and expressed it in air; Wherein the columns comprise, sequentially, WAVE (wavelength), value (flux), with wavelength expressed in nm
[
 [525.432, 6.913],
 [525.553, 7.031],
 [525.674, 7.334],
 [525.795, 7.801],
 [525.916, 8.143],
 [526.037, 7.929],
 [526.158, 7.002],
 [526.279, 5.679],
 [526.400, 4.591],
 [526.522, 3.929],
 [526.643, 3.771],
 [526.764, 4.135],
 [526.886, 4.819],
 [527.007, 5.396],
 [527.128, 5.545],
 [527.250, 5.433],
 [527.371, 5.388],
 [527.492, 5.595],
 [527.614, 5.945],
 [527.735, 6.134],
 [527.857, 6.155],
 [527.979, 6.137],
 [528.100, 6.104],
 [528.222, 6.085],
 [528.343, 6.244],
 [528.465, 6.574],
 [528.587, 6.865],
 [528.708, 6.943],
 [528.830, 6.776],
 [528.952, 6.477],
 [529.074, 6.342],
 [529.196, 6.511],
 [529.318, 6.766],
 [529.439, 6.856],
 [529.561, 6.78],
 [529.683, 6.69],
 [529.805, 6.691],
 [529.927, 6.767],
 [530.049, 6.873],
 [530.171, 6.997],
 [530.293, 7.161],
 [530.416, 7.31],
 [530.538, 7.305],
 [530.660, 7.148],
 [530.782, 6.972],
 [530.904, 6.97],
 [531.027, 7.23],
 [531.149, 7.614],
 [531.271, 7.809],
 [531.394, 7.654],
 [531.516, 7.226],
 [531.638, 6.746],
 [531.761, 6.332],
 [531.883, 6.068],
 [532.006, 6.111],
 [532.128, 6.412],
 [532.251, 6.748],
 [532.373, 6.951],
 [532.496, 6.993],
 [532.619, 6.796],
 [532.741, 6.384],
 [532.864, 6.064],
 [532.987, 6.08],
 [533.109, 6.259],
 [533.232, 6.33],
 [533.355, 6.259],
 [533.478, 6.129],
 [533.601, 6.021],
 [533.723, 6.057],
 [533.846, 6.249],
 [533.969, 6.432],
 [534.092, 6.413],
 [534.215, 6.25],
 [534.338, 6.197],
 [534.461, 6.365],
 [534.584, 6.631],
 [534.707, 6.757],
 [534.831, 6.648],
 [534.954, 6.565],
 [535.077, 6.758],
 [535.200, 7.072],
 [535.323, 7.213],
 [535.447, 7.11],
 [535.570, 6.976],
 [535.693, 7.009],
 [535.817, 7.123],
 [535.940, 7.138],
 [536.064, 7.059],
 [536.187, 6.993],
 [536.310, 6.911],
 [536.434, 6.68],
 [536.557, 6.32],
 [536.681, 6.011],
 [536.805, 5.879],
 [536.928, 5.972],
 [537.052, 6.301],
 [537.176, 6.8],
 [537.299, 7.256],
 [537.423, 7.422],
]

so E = 0.2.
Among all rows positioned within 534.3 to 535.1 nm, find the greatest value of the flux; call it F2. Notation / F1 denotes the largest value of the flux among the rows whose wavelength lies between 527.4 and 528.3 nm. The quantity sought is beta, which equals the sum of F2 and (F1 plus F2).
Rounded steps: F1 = 6.155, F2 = 6.758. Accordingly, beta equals 19.7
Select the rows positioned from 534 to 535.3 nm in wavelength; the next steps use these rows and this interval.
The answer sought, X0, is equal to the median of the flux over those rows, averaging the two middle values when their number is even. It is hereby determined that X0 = 6.6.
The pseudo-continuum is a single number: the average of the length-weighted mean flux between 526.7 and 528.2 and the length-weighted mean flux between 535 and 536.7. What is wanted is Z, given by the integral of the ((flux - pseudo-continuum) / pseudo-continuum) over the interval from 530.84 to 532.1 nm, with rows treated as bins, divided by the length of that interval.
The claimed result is 0.116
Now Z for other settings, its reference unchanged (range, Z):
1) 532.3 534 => 0.019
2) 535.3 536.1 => 0.135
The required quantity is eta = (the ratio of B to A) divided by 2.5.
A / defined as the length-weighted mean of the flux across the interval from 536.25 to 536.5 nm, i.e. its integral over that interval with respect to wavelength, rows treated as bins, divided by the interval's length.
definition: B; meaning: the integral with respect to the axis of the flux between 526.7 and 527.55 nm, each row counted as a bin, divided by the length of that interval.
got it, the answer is 0.31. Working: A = 6.8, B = 5.18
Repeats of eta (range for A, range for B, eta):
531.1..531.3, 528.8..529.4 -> 0.34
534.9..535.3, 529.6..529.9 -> 0.39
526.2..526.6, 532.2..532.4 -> 0.57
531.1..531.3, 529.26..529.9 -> 0.35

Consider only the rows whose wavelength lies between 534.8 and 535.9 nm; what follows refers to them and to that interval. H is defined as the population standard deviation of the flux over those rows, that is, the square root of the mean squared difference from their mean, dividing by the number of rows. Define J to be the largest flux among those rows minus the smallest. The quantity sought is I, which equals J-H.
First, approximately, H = 0.22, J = 0.6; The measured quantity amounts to 0.43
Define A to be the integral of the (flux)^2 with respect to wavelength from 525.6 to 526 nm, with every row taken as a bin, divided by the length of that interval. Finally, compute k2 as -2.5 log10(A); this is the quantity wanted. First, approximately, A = 60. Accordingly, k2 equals -4.45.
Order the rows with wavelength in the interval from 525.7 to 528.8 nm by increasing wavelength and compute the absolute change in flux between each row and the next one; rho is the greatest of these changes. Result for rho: 1.32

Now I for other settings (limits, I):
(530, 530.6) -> 0.27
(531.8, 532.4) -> 0.54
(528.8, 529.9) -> 0.35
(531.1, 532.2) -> 1.08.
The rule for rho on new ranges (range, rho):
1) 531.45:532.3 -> 0.48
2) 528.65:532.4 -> 0.48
